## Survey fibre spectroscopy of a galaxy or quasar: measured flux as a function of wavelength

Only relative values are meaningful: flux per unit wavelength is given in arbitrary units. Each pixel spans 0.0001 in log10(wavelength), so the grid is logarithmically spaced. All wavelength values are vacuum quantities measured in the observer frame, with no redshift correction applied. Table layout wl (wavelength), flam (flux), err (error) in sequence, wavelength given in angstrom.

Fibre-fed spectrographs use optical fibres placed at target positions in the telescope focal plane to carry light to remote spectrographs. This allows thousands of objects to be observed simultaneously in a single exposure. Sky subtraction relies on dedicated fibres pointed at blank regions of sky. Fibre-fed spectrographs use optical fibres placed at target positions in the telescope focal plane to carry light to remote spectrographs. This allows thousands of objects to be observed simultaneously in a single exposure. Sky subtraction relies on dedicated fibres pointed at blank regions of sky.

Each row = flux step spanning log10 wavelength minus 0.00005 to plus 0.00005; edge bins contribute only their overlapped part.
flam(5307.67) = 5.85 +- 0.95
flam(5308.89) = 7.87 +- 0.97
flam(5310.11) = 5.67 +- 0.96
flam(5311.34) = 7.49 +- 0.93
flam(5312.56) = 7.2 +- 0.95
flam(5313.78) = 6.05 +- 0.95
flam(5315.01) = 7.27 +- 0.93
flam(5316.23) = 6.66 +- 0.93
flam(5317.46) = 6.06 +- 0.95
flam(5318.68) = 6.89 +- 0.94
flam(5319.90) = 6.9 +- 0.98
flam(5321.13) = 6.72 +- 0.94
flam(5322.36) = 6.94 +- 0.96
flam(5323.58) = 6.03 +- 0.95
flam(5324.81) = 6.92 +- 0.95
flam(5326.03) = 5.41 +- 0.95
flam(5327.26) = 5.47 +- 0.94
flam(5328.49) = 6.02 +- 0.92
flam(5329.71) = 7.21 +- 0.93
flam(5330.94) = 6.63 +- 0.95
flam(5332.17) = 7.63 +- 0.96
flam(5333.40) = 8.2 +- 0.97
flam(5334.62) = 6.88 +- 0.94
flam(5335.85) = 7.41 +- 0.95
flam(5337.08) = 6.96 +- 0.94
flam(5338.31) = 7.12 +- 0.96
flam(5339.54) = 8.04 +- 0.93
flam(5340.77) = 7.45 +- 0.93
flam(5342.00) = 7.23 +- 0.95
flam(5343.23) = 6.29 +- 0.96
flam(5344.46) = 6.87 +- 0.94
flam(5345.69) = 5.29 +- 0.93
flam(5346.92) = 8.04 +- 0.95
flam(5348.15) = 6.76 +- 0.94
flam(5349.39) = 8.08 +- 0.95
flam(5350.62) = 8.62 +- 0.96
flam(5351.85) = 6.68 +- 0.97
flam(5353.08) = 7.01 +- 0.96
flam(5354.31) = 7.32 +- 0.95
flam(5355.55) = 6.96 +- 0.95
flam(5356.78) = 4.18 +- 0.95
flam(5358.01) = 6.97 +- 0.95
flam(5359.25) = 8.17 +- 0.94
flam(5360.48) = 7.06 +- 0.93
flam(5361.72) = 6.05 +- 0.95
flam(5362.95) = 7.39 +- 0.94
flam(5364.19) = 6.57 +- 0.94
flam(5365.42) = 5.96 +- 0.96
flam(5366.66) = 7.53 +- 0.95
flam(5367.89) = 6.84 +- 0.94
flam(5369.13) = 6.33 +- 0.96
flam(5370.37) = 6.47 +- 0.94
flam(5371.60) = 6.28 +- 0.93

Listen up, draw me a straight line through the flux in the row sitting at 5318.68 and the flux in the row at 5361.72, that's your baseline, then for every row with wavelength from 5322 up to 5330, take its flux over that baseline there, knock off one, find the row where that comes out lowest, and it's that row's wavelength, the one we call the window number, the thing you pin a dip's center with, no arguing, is 5326.03 angstrom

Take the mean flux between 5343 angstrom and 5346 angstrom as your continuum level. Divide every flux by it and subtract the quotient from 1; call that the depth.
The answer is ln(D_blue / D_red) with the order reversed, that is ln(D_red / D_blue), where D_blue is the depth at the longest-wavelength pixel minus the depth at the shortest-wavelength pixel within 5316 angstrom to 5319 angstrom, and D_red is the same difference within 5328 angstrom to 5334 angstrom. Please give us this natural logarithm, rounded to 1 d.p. 2.2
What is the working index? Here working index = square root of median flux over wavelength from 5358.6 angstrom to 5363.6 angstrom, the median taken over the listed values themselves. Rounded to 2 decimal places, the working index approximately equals 2.69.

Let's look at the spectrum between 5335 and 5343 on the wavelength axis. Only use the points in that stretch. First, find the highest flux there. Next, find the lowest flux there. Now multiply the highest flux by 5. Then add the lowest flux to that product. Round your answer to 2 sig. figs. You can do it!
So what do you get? 47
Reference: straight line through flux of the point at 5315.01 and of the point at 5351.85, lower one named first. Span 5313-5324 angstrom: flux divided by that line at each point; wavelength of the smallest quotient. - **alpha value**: 5313.78 angstrom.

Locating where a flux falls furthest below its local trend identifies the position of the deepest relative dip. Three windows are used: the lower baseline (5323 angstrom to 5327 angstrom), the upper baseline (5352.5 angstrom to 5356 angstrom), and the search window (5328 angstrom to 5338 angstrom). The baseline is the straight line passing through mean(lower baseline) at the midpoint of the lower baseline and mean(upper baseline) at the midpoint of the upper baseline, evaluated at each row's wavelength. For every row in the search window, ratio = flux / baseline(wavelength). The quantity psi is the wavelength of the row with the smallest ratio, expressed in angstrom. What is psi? 5328.49 angstrom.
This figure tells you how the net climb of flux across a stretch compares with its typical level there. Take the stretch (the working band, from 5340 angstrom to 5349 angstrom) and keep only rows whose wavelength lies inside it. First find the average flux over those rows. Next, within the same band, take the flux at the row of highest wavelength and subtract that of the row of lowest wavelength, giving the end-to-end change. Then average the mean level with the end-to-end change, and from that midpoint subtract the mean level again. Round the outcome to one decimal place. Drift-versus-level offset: -3.8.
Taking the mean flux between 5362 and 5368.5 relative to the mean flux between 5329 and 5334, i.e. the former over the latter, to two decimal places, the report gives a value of 0.92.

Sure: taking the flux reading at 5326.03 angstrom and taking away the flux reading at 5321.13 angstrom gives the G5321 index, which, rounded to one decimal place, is -1.3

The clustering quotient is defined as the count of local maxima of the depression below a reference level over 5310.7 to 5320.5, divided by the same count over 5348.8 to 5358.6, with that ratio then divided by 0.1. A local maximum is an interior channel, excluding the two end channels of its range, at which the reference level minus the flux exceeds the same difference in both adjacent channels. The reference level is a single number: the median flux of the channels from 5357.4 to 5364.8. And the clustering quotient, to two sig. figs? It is 10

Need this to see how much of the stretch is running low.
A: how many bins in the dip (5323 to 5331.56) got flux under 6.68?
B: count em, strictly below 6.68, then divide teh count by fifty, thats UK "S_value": 0.10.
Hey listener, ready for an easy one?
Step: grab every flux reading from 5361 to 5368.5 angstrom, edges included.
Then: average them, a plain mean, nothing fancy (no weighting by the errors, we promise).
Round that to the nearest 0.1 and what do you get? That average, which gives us 6.7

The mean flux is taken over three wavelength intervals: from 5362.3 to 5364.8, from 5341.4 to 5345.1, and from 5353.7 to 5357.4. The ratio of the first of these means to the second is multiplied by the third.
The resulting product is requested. 6.3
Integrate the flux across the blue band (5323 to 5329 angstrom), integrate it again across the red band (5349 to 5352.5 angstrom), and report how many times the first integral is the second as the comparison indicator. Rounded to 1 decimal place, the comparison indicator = 1.3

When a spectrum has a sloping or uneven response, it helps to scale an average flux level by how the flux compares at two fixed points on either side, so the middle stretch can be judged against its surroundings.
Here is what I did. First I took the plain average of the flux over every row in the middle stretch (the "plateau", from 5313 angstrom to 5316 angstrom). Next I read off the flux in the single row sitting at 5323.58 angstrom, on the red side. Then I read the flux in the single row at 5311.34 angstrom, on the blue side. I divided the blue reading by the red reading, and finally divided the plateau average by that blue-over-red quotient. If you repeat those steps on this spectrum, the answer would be 5.4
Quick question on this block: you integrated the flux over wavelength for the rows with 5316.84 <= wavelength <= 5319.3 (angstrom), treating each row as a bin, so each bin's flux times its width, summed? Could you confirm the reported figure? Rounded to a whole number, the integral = 16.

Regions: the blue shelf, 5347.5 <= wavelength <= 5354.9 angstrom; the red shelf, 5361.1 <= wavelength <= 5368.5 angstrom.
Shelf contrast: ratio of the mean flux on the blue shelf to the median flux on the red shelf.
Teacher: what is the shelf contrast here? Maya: 1.11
